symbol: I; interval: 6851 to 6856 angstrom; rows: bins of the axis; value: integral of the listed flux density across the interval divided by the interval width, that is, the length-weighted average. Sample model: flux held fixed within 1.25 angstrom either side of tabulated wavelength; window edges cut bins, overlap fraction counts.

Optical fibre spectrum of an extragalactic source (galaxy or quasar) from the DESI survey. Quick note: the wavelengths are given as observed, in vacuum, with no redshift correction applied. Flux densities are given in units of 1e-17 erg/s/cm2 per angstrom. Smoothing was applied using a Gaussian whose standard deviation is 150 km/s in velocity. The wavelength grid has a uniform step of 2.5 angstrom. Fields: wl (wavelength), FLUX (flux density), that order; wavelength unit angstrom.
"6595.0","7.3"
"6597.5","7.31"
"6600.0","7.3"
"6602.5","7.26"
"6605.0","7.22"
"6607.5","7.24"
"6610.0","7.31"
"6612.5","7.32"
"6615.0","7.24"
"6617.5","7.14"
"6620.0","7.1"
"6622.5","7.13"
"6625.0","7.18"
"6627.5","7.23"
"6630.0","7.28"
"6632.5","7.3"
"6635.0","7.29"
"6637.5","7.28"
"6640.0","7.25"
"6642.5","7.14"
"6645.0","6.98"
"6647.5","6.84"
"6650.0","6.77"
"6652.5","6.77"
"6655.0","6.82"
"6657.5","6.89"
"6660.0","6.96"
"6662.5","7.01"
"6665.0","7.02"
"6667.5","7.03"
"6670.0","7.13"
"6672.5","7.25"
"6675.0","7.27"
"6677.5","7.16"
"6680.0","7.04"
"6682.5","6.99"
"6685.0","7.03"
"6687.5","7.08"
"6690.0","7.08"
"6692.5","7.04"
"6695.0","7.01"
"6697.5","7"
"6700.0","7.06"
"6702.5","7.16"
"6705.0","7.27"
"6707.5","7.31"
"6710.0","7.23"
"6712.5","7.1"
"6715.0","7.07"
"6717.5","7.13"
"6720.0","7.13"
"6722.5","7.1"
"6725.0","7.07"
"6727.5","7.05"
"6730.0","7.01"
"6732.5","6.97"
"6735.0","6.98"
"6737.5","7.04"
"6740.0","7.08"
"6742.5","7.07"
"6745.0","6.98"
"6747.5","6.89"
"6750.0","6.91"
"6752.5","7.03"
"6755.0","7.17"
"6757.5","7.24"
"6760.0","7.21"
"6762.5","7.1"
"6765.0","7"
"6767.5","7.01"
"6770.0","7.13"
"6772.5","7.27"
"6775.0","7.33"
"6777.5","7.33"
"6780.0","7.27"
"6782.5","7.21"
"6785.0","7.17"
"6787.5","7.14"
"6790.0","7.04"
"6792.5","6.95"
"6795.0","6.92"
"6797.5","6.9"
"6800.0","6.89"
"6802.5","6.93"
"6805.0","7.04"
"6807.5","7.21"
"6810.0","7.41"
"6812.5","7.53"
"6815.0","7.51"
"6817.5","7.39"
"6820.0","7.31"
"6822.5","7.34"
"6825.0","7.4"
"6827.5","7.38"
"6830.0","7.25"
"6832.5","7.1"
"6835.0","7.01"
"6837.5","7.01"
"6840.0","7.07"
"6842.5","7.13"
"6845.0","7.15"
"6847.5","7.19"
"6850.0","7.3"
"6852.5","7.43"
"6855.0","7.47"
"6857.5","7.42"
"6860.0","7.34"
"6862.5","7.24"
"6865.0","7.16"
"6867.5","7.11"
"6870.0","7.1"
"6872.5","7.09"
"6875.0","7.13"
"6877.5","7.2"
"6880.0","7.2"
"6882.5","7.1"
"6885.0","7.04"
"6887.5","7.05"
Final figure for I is 7.44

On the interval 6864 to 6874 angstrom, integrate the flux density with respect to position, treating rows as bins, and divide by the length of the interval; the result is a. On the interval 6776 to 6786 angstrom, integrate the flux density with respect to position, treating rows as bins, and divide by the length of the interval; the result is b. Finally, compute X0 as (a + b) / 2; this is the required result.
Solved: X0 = 7.18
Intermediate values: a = 7.11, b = 7.25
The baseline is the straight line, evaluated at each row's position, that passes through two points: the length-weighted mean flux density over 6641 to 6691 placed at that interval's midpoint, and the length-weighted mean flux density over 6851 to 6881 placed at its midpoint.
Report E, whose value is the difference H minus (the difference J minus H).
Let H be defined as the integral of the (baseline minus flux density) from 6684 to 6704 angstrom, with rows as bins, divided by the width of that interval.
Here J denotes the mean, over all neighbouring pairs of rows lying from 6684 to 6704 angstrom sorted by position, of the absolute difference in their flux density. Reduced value -0.07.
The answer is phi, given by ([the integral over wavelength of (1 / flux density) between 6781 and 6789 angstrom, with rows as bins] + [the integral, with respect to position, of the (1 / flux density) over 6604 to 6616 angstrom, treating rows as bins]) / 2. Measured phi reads 1.4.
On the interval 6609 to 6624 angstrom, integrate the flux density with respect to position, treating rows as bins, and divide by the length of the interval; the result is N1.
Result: 7.20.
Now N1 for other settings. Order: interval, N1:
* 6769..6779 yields 7.27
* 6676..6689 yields 7.06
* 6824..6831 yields 7.34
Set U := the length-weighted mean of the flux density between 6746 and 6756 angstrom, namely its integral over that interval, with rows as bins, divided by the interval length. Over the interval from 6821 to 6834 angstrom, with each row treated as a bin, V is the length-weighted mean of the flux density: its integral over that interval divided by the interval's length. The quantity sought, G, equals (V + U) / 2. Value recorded 7.14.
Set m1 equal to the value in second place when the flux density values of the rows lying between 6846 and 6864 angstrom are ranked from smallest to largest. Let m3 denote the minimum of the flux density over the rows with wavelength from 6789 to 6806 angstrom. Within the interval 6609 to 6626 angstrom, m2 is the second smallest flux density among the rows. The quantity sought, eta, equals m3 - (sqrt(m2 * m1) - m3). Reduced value 6.6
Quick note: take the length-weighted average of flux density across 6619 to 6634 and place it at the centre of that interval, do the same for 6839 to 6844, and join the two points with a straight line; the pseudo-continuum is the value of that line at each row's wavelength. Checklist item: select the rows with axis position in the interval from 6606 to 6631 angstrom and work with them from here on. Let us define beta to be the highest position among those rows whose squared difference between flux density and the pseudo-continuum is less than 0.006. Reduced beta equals 6630.0 angstrom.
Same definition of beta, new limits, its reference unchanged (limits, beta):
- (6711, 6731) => 6722.5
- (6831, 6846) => 6845.0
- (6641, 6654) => 6642.5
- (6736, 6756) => 6755.0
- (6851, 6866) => 6865.0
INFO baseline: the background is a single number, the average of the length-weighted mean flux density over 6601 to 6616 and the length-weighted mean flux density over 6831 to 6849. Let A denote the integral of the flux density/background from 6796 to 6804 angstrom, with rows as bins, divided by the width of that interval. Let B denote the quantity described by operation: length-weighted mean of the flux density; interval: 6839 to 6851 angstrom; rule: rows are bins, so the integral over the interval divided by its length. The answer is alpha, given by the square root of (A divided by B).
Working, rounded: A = 0.96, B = 7.17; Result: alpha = 0.366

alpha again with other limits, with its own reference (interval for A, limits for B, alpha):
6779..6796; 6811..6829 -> 0.365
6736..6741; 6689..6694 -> 0.373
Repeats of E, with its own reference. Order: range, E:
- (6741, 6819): -0.06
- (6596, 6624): -0.61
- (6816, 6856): -0.14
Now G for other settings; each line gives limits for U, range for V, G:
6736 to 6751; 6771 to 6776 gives 7.14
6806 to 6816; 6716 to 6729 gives 7.25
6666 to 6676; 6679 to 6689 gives 7.10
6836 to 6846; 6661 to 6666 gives 7.05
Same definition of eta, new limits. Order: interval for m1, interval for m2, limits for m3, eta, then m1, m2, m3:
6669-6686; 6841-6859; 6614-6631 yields 7.1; 7.03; 7.15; 7.1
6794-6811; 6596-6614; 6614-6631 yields 7.1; 6.9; 7.24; 7.1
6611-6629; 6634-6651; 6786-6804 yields 6.8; 7.13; 6.84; 6.89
